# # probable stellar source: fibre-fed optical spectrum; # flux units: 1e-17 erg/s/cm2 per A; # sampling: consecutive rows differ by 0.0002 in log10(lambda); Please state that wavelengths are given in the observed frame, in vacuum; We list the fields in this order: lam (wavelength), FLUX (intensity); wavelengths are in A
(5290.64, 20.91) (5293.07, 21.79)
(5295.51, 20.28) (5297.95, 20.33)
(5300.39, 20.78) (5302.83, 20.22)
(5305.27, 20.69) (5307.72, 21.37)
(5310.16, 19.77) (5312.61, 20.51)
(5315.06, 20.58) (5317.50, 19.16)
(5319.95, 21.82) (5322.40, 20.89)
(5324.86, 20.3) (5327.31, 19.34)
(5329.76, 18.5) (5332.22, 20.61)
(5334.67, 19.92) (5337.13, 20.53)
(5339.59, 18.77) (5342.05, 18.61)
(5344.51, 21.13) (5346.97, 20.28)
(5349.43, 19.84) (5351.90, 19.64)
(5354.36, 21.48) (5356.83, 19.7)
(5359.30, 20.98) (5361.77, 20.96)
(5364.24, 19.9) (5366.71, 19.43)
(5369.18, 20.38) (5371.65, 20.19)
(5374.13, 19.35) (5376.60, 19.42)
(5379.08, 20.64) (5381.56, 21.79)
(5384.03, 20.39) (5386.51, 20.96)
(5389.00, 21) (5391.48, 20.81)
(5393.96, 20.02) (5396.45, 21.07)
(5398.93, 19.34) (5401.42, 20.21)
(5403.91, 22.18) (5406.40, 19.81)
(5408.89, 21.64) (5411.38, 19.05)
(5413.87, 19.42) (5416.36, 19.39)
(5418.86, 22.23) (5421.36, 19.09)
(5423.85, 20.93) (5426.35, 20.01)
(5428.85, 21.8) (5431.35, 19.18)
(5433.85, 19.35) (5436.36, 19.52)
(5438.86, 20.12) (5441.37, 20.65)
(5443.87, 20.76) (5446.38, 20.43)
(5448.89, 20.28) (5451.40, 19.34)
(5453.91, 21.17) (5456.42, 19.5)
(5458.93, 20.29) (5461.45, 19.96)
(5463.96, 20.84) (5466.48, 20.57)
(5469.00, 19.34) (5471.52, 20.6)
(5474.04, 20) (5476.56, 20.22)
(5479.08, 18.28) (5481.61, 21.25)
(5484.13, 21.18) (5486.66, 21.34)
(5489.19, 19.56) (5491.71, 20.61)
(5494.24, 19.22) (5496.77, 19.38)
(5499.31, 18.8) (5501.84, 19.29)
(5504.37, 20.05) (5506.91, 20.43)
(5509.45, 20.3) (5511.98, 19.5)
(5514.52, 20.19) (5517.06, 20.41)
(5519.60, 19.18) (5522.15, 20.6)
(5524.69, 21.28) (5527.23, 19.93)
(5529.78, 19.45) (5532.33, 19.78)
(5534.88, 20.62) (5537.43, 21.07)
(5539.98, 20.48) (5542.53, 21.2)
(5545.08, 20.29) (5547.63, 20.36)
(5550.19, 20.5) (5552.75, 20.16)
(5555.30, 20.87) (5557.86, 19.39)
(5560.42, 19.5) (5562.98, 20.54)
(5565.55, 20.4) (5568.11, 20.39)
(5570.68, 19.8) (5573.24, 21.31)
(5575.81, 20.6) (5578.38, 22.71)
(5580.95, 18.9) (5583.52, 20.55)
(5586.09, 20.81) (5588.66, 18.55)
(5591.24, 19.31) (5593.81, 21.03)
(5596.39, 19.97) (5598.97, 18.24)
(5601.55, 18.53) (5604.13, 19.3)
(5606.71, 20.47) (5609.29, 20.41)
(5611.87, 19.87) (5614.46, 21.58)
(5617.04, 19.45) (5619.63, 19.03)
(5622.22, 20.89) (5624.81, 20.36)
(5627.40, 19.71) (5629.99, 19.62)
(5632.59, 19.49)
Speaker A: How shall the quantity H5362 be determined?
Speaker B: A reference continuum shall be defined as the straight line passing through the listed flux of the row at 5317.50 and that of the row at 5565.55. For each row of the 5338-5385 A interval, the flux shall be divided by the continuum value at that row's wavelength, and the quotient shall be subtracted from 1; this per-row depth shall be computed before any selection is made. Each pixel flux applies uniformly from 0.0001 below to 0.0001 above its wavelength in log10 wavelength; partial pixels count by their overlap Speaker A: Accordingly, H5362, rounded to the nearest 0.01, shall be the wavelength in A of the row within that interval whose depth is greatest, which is 5342.05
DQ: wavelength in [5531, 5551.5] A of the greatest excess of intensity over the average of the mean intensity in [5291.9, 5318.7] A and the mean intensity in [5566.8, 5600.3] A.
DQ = 5542.53 A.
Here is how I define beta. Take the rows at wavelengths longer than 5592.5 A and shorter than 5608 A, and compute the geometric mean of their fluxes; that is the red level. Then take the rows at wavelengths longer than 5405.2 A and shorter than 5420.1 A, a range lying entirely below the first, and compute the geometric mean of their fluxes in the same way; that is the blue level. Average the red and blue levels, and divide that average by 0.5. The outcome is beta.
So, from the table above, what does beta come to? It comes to 39.8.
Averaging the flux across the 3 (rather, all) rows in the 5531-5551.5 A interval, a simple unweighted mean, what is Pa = 20.5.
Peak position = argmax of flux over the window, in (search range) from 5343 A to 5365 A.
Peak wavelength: 5354.36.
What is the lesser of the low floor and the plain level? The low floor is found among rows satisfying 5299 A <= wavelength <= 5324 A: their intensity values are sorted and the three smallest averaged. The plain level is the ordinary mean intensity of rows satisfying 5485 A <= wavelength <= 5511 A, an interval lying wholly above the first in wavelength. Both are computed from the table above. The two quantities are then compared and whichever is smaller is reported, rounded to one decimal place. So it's 19.7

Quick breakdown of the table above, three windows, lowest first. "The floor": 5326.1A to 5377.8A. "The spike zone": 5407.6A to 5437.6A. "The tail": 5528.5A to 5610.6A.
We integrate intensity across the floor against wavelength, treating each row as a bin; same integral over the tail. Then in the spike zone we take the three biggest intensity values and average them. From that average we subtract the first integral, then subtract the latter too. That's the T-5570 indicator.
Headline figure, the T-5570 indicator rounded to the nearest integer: -2666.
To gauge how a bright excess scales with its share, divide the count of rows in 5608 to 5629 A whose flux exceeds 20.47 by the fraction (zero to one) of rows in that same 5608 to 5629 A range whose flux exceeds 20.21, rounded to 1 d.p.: 4.0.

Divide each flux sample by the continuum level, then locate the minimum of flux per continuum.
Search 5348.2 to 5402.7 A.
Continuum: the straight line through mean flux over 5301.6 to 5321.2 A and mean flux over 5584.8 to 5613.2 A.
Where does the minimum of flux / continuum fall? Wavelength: 5374.13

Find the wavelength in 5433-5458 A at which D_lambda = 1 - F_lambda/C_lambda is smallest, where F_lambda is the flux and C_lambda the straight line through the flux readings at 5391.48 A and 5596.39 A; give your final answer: 5453.91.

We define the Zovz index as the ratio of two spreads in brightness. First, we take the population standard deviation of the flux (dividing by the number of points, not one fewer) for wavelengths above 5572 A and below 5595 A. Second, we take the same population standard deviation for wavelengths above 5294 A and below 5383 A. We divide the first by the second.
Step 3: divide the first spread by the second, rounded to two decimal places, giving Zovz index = 1.50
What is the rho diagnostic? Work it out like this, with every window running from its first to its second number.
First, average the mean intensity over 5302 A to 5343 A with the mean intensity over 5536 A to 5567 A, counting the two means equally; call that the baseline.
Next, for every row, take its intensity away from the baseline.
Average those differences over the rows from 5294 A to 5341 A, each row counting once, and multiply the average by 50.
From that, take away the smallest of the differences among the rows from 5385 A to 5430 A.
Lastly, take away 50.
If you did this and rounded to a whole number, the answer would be -47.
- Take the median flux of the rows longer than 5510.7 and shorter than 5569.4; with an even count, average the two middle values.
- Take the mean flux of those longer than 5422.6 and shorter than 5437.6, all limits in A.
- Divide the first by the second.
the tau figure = 1.01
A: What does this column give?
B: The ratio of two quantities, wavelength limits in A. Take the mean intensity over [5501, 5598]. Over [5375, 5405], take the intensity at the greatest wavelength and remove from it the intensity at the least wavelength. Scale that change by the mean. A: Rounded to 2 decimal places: 0.14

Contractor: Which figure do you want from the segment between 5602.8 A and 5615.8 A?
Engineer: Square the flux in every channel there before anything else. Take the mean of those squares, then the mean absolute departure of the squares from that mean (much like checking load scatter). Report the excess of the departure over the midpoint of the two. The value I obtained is -195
